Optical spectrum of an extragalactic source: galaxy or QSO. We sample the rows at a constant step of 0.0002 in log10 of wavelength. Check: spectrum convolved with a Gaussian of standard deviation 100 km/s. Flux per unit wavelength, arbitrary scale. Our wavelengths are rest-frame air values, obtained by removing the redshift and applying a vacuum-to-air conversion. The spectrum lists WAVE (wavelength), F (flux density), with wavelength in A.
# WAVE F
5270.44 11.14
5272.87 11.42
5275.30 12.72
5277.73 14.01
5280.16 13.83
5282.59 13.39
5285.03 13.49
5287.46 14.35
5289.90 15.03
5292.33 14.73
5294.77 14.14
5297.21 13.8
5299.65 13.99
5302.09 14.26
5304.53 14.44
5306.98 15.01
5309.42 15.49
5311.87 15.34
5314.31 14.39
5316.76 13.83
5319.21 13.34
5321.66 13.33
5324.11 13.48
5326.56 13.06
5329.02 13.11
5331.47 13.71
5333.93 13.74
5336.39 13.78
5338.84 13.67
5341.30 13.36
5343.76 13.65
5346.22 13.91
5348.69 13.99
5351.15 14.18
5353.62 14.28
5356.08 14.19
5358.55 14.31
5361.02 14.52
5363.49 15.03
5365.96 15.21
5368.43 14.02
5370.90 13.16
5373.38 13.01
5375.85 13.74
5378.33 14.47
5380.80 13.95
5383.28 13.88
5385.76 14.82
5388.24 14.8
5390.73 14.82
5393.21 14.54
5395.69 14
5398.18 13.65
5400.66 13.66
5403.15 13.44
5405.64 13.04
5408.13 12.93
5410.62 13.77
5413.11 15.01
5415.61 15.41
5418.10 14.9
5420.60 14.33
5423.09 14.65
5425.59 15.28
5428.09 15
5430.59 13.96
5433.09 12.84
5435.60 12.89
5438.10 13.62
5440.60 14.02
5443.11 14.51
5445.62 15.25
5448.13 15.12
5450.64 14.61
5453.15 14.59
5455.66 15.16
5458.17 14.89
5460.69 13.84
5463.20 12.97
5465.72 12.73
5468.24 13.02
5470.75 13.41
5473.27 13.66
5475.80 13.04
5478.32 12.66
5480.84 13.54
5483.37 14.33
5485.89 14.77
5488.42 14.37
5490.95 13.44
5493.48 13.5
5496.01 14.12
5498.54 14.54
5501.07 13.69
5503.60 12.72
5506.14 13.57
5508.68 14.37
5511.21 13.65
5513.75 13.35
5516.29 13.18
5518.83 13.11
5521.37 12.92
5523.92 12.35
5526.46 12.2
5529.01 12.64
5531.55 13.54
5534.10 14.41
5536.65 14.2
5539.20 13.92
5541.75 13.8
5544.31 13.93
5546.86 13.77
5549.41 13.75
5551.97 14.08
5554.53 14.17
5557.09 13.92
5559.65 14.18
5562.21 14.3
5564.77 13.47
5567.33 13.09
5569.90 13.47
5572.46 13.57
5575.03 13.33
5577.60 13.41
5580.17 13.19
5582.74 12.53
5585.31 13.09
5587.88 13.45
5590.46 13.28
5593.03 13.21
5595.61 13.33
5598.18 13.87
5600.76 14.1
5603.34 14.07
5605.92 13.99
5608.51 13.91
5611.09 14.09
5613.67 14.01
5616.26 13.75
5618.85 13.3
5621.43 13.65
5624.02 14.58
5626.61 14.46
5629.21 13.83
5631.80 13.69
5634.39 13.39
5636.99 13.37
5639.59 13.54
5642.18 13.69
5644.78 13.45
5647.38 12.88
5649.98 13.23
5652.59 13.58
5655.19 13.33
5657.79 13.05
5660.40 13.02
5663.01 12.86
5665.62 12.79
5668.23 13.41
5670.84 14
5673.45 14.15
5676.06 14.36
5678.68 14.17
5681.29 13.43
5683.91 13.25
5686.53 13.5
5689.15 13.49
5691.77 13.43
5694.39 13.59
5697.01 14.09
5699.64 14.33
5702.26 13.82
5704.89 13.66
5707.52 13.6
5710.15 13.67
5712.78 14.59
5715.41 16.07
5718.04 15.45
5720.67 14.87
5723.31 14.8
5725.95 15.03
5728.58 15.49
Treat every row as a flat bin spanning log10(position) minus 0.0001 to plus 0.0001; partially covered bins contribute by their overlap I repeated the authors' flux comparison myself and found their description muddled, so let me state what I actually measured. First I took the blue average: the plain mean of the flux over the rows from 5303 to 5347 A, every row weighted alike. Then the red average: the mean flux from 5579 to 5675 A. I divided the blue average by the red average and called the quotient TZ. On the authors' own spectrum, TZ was 1.03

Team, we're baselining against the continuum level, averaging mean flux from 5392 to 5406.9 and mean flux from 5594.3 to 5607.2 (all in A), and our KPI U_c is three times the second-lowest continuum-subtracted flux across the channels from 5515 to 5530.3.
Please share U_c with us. -4.3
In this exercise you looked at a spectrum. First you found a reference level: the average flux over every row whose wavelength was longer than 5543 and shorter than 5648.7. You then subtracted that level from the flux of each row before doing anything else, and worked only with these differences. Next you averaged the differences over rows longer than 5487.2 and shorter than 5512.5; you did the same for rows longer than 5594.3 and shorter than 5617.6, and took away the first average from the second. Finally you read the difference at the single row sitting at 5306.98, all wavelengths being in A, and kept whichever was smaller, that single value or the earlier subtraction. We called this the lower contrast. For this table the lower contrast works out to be 0.11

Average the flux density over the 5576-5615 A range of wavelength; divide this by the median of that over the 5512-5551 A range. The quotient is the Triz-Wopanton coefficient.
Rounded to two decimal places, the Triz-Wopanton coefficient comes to 1.00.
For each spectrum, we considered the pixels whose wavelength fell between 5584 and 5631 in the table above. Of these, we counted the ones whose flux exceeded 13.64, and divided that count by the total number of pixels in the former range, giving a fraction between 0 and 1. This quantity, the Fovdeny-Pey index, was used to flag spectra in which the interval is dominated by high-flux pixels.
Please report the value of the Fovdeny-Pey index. 0.7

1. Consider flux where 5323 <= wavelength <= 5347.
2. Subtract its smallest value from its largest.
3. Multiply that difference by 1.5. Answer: 1.3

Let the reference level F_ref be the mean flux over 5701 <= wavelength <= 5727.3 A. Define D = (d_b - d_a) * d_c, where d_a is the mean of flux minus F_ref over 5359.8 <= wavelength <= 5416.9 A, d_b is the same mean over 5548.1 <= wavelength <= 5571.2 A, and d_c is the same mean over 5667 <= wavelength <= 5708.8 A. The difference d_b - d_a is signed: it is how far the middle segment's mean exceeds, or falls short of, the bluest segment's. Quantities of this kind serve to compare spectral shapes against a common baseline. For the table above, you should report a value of 0.2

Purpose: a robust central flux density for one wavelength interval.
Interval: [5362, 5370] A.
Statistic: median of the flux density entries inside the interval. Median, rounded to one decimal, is 15.0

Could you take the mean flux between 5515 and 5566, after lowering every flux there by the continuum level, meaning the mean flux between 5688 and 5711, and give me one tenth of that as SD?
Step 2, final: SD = -0.02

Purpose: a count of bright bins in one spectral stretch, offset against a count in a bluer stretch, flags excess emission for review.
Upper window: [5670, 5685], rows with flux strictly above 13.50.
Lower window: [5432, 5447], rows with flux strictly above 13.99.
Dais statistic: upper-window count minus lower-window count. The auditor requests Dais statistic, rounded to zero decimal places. 1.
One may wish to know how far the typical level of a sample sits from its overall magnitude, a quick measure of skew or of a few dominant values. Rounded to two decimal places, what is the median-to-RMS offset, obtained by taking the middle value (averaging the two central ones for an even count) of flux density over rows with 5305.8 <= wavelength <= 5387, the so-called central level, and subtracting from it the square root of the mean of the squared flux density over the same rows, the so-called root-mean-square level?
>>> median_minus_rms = -0.13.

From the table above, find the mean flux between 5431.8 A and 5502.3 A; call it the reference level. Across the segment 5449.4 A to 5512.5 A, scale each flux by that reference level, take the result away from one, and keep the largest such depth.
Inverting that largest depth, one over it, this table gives 11.2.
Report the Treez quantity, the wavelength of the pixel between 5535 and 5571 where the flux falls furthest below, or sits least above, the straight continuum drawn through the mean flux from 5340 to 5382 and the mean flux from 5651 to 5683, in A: 5567.33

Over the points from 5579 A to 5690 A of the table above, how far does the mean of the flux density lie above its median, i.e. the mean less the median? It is 0.08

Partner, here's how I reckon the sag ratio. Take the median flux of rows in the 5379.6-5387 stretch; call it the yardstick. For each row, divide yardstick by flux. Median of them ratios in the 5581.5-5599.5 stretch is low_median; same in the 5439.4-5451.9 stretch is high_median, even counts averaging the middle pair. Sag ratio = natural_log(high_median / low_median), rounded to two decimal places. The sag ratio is -0.10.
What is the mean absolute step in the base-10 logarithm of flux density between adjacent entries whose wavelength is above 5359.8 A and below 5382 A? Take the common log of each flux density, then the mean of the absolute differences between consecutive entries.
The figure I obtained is 0.019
